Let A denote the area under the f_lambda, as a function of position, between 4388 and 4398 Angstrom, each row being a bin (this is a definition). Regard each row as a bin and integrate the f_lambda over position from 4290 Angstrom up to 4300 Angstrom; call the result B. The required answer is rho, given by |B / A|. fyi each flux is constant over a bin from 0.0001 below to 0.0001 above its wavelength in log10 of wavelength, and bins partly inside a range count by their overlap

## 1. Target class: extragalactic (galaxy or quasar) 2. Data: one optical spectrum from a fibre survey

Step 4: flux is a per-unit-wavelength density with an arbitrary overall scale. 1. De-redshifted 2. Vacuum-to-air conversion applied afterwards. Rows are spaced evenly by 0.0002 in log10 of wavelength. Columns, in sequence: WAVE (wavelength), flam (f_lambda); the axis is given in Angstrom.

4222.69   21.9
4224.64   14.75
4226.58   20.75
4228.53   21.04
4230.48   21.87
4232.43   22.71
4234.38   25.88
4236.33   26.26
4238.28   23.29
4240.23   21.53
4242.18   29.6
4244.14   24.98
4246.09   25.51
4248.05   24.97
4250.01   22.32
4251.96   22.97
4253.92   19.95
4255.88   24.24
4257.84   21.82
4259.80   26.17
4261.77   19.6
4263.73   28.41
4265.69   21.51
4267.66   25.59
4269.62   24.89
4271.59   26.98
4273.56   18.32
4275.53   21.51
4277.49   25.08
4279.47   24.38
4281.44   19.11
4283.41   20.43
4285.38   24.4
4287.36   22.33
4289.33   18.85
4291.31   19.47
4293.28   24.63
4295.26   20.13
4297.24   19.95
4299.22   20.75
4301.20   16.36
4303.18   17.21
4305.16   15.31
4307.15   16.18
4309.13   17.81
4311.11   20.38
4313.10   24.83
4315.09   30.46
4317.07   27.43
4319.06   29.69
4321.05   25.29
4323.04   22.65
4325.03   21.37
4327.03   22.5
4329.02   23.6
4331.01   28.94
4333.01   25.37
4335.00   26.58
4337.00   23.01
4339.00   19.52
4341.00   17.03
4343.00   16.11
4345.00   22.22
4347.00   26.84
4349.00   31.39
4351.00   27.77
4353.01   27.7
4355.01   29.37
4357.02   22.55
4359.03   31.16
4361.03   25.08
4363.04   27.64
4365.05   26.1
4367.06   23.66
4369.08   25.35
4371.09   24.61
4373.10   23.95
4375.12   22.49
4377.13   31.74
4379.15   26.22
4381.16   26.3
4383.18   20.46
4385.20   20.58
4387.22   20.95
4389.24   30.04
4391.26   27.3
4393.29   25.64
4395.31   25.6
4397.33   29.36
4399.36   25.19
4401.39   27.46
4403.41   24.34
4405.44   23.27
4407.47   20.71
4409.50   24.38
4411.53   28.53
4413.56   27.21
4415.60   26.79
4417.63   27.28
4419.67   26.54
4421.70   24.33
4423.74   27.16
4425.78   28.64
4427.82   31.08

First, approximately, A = 274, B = 209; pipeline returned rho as 0.76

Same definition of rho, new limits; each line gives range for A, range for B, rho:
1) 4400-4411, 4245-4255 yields 0.87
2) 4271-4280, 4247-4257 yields 1.10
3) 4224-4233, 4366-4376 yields 1.31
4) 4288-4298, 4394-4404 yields 1.28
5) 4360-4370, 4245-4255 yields 0.91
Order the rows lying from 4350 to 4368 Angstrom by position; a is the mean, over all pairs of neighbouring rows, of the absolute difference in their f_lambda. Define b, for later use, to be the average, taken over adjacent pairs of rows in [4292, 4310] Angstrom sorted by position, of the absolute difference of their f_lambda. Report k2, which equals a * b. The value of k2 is 7.0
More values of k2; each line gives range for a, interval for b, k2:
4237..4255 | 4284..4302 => 7.2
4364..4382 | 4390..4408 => 6.4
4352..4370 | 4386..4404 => 13.2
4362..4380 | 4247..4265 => 11.9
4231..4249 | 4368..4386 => 8.2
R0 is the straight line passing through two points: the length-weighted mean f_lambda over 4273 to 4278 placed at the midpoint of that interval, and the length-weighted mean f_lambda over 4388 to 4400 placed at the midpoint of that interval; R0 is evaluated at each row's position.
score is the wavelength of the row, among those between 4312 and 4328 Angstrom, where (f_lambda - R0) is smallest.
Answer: 4325.03 Angstrom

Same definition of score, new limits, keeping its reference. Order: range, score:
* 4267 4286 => 4273.56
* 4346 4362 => 4357.02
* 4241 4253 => 4250.01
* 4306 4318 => 4307.15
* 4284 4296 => 4289.33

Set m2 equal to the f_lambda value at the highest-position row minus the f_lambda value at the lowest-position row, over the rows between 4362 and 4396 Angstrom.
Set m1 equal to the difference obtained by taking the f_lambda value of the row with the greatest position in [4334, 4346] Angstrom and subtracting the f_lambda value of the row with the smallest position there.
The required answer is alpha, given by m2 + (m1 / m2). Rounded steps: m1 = -4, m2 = -2.0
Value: 0.1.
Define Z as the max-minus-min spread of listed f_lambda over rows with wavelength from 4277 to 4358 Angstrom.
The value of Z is 16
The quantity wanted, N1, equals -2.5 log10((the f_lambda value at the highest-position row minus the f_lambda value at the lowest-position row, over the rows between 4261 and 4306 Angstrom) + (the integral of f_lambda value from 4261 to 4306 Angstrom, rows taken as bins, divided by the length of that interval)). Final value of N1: -3.1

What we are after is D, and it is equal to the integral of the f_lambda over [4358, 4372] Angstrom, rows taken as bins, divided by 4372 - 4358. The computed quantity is 26.2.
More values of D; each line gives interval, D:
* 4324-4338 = 24.5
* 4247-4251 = 23.7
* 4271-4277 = 22.2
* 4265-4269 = 23.8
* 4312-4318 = 27.5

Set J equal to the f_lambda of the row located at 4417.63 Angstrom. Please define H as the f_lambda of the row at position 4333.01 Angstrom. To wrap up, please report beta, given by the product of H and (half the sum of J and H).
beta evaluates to 668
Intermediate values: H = 25.37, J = 27.28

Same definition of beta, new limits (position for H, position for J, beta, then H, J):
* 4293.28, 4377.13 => 694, 24.63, 31.74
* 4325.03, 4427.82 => 560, 21.37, 31.08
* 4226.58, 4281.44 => 414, 20.75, 19.11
